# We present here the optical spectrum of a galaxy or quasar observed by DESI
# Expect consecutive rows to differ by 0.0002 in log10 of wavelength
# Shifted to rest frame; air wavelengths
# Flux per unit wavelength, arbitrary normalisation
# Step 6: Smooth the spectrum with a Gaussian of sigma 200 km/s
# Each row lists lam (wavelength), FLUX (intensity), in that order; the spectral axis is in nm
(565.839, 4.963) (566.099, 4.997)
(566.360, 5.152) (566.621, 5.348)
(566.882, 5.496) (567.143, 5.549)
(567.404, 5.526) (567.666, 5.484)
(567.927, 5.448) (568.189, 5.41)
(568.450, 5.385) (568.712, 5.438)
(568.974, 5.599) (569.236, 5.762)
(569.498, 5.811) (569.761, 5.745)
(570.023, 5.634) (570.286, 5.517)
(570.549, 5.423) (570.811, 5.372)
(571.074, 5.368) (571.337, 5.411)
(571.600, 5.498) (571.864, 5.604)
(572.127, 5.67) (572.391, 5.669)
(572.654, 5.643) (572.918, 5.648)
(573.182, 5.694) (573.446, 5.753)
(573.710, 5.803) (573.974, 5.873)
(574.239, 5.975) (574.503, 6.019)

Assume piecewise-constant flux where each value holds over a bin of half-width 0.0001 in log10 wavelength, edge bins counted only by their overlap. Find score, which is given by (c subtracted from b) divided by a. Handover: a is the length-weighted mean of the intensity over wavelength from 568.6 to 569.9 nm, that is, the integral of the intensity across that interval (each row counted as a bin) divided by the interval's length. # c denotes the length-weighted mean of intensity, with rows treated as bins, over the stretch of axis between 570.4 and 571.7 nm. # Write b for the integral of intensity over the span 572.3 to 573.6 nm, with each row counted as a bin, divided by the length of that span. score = 0.05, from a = 5.67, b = 5.69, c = 5.42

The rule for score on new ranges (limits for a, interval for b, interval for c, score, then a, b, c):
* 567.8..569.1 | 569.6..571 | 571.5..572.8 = -0.02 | 5.46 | 5.54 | 5.62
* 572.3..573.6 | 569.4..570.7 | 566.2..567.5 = 0.04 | 5.69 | 5.62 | 5.40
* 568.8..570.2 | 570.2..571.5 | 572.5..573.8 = -0.05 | 5.69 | 5.42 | 5.71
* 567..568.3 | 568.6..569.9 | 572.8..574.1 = -0.01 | 5.48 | 5.67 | 5.76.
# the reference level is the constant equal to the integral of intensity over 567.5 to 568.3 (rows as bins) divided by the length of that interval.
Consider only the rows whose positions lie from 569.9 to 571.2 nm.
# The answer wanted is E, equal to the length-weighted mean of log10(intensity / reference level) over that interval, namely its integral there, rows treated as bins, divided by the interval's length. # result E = 0.001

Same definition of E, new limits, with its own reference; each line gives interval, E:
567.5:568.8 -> -0.001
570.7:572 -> 0.000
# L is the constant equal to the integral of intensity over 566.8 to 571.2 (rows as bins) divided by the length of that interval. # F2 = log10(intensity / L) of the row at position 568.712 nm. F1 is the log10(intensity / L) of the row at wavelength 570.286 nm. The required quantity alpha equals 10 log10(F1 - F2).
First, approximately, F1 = -0.001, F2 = -0.007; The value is -22.0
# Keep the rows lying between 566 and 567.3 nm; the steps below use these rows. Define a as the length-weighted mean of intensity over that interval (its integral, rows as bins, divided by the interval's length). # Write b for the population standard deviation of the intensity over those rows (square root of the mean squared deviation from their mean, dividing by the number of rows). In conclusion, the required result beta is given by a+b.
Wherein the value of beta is 5.53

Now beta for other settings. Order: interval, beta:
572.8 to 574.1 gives 5.84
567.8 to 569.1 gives 5.53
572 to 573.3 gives 5.68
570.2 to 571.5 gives 5.47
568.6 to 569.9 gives 5.81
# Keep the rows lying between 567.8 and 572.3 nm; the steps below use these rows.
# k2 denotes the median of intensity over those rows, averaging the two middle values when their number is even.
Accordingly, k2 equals 5.498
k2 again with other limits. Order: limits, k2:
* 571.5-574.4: 5.670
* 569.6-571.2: 5.470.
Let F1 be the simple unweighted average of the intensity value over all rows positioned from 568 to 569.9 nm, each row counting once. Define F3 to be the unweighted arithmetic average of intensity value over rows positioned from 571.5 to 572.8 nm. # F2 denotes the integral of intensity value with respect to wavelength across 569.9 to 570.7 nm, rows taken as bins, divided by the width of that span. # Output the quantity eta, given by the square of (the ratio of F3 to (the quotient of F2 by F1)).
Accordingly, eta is 32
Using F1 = 5.59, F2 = 5.52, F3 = 5.62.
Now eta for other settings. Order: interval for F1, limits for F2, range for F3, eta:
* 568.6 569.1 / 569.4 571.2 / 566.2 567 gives 28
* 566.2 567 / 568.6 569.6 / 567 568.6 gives 27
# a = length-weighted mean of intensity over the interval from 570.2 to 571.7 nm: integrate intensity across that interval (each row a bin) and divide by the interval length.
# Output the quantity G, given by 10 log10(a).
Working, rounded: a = 5.43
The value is 7.35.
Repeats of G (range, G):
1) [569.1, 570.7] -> 7.52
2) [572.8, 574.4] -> 7.63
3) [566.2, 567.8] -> 7.34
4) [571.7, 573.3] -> 7.52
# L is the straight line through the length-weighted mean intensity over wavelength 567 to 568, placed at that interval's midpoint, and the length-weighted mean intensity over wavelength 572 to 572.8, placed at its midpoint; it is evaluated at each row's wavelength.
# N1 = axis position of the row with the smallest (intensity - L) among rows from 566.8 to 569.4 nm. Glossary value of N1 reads 568.450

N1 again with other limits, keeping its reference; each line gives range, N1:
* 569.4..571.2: 571.074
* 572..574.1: 572.918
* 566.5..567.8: 566.621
